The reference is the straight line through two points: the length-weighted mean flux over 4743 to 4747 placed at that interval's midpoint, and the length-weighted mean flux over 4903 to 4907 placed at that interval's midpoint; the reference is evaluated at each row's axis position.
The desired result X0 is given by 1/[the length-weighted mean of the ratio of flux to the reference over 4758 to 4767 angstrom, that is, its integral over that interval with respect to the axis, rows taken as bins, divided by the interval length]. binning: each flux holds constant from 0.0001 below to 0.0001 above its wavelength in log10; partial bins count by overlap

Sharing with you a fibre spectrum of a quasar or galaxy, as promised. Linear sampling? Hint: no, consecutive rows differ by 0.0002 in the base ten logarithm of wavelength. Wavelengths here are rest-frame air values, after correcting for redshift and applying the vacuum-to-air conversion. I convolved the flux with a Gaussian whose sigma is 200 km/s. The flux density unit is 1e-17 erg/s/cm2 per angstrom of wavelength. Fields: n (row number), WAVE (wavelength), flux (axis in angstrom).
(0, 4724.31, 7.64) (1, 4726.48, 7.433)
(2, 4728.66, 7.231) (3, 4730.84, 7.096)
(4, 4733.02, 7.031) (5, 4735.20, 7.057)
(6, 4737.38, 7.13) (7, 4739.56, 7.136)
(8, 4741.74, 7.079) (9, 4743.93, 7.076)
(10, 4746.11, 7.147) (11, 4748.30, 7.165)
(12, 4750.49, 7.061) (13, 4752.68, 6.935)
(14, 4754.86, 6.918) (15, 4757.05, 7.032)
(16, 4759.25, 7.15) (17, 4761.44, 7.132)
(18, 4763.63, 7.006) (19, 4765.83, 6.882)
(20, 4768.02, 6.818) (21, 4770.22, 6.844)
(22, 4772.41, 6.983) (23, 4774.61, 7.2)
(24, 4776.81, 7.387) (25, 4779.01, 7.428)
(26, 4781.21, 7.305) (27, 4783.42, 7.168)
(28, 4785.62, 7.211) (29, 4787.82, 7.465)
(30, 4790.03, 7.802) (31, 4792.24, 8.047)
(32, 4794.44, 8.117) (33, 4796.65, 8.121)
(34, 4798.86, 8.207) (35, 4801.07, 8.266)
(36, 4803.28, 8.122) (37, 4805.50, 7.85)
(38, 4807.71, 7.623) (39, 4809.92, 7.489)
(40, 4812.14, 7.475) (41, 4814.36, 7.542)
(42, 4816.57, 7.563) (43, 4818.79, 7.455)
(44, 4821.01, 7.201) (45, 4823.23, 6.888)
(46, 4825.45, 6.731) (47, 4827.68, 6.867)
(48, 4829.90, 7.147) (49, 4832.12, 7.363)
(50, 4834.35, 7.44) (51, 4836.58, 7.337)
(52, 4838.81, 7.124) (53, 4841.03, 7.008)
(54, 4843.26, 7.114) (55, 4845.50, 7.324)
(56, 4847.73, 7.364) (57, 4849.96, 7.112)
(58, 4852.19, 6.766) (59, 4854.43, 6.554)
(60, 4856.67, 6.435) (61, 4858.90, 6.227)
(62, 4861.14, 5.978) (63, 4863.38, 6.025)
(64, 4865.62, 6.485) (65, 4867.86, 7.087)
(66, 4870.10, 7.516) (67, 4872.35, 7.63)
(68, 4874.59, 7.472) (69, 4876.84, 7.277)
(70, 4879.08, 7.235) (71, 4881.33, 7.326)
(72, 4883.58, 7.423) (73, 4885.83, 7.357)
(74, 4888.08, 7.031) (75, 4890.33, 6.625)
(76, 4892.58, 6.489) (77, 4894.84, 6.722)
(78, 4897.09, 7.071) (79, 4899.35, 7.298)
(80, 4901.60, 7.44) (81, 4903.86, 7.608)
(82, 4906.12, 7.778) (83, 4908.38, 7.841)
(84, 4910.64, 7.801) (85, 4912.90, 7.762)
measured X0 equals 1.02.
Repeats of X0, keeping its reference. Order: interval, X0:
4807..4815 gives 0.98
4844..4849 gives 1.02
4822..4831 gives 1.07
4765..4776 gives 1.04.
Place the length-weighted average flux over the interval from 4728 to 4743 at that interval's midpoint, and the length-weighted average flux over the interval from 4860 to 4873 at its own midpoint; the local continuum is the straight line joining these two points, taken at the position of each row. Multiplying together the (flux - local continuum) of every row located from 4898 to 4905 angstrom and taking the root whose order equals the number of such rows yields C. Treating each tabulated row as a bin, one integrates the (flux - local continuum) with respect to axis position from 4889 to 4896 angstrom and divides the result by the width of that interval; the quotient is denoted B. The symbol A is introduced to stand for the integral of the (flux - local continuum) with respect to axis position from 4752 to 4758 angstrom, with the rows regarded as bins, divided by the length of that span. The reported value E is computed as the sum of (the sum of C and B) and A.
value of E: 0.6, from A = -0.09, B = -0.1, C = 0.78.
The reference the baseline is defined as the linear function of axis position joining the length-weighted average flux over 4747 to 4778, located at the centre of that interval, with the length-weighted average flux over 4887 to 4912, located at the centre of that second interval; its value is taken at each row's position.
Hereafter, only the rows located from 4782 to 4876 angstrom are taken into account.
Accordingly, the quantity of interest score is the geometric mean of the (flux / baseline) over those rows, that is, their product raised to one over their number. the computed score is 1.02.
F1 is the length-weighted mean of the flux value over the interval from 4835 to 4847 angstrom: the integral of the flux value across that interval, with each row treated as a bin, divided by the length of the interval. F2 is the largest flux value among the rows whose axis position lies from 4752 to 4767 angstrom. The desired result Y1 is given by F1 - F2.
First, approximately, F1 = 7.20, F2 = 7.15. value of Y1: 0.05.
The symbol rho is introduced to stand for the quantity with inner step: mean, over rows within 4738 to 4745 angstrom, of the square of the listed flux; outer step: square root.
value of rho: 7.10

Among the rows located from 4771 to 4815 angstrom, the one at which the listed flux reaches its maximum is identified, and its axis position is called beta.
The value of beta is 4801.07 angstrom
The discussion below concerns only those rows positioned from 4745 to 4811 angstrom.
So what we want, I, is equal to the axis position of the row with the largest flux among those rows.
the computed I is 4801.07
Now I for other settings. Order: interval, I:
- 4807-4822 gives 4807.71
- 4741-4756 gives 4748.30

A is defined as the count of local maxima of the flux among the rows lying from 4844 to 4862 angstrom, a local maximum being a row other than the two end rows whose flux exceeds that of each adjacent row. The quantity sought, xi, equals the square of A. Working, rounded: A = 1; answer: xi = 1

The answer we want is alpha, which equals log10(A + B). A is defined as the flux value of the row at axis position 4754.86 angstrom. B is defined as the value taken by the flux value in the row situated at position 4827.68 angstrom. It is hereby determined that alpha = 1.14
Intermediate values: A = 6.918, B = 6.867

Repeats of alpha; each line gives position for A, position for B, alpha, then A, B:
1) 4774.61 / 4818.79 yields 1.17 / 7.2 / 7.455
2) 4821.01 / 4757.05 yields 1.15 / 7.201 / 7.032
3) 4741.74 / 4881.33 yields 1.16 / 7.079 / 7.326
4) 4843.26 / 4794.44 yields 1.18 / 7.114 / 8.117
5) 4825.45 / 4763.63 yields 1.14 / 6.731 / 7.006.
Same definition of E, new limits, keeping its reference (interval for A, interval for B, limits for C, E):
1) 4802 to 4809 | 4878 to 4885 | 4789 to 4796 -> 2.6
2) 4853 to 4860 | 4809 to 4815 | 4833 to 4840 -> 0.7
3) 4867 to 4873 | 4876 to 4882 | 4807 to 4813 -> 1.8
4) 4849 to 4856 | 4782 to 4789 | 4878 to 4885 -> 0.9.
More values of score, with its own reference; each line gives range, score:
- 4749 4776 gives 0.99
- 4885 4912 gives 1.00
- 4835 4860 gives 0.97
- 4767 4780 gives 1.01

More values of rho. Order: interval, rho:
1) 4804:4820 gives 7.57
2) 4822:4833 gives 7.00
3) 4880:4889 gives 7.29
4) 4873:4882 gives 7.33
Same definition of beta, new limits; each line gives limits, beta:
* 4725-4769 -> 4726.48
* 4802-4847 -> 4803.28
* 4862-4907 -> 4906.12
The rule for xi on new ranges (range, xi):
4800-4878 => 16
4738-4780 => 4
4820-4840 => 1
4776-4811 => 4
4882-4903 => 0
